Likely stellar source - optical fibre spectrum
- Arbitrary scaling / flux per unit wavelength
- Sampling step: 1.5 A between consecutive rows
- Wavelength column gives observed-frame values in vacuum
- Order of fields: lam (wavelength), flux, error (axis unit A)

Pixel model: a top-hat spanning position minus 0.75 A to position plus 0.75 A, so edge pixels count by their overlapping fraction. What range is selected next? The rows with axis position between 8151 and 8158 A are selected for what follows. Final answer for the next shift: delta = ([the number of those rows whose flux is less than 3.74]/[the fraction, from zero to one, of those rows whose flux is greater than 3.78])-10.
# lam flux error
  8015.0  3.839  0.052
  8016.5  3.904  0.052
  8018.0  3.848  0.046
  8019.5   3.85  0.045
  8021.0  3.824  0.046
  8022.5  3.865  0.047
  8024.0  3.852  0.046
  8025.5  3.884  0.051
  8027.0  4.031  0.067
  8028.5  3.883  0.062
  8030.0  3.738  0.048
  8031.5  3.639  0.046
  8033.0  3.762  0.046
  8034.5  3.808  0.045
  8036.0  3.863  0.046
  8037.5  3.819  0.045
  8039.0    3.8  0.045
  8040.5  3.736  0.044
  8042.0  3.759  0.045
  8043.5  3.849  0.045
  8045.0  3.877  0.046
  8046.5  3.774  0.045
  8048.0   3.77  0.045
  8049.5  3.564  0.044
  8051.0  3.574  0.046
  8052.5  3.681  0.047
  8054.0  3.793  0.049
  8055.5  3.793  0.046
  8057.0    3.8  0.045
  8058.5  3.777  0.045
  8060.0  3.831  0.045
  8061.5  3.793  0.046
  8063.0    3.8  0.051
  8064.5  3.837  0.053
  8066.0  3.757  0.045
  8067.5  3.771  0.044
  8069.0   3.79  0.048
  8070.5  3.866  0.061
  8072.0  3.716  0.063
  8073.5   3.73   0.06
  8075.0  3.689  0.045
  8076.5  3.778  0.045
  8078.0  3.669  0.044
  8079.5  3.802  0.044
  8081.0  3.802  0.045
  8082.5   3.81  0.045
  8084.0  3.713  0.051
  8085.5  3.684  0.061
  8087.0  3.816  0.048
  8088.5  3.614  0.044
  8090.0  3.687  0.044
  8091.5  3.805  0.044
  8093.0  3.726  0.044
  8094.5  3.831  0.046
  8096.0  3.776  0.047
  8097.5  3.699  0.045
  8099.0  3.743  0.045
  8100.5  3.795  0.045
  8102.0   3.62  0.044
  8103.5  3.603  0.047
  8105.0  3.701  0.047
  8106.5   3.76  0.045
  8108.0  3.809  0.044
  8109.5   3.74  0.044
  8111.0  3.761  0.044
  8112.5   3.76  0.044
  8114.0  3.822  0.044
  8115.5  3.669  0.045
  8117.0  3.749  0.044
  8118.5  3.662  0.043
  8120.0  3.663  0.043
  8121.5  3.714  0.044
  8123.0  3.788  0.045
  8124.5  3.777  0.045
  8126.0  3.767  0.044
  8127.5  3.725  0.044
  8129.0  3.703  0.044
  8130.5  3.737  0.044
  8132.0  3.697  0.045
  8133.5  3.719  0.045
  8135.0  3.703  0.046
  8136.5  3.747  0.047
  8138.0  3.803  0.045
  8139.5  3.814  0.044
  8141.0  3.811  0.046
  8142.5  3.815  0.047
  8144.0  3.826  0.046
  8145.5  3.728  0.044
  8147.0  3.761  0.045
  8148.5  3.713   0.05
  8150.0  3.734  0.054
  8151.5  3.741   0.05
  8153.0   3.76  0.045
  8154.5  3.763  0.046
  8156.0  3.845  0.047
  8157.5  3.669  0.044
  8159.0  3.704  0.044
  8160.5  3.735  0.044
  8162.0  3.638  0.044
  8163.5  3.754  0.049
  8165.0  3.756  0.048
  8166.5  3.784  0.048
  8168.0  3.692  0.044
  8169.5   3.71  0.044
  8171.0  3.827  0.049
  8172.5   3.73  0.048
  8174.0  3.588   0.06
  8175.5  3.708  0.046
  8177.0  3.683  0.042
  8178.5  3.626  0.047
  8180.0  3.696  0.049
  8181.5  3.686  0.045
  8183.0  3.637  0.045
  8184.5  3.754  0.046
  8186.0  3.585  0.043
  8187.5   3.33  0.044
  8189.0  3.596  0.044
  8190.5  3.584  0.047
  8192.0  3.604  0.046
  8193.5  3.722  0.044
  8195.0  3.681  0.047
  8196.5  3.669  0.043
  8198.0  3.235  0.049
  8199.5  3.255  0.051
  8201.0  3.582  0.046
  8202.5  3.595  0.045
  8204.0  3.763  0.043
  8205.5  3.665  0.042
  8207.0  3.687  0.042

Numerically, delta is -5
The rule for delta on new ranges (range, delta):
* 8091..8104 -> 2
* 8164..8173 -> -1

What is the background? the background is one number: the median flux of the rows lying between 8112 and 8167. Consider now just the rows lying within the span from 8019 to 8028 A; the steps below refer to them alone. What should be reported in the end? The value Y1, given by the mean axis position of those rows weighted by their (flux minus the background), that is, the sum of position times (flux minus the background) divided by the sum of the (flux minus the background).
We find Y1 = 8024.2 A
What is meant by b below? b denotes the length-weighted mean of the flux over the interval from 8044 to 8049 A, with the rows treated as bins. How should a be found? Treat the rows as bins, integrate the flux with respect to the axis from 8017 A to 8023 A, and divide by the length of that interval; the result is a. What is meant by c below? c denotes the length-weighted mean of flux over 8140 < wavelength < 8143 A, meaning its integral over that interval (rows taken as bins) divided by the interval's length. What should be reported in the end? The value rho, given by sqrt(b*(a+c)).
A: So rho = 5.39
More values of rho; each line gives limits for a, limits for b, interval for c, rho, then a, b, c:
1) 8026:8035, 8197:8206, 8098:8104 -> 5.14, 3.81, 3.52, 3.69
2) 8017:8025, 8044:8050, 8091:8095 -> 5.36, 3.85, 3.76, 3.78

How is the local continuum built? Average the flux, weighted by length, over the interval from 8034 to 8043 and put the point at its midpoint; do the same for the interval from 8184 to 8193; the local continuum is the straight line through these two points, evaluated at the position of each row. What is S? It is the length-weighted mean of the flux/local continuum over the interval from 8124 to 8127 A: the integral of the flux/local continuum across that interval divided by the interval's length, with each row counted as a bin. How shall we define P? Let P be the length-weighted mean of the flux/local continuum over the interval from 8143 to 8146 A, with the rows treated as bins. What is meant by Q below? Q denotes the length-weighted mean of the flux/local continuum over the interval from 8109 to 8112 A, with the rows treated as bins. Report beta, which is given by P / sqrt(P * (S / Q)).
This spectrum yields 1.014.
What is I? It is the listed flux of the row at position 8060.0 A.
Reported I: 3.831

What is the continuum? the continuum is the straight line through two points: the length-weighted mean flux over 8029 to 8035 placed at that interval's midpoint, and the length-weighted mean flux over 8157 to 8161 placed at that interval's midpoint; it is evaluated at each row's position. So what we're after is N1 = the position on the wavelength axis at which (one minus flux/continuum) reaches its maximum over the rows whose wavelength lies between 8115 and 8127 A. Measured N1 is 8118.5 A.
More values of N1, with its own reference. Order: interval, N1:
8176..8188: 8187.5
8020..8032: 8031.5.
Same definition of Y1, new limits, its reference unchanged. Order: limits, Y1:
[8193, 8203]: 8199.0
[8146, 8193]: 8182.9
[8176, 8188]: 8184.2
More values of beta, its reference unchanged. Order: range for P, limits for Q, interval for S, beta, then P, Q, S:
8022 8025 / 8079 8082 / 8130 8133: 1.006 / 1.01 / 1.02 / 1.02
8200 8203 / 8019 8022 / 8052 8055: 1.006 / 1.00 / 1.00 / 0.99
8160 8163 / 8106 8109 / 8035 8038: 1.017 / 1.02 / 1.02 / 1.01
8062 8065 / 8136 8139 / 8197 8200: 1.068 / 1.01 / 1.04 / 0.92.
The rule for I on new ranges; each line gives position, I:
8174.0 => 3.588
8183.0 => 3.637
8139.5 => 3.814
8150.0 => 3.734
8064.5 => 3.837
